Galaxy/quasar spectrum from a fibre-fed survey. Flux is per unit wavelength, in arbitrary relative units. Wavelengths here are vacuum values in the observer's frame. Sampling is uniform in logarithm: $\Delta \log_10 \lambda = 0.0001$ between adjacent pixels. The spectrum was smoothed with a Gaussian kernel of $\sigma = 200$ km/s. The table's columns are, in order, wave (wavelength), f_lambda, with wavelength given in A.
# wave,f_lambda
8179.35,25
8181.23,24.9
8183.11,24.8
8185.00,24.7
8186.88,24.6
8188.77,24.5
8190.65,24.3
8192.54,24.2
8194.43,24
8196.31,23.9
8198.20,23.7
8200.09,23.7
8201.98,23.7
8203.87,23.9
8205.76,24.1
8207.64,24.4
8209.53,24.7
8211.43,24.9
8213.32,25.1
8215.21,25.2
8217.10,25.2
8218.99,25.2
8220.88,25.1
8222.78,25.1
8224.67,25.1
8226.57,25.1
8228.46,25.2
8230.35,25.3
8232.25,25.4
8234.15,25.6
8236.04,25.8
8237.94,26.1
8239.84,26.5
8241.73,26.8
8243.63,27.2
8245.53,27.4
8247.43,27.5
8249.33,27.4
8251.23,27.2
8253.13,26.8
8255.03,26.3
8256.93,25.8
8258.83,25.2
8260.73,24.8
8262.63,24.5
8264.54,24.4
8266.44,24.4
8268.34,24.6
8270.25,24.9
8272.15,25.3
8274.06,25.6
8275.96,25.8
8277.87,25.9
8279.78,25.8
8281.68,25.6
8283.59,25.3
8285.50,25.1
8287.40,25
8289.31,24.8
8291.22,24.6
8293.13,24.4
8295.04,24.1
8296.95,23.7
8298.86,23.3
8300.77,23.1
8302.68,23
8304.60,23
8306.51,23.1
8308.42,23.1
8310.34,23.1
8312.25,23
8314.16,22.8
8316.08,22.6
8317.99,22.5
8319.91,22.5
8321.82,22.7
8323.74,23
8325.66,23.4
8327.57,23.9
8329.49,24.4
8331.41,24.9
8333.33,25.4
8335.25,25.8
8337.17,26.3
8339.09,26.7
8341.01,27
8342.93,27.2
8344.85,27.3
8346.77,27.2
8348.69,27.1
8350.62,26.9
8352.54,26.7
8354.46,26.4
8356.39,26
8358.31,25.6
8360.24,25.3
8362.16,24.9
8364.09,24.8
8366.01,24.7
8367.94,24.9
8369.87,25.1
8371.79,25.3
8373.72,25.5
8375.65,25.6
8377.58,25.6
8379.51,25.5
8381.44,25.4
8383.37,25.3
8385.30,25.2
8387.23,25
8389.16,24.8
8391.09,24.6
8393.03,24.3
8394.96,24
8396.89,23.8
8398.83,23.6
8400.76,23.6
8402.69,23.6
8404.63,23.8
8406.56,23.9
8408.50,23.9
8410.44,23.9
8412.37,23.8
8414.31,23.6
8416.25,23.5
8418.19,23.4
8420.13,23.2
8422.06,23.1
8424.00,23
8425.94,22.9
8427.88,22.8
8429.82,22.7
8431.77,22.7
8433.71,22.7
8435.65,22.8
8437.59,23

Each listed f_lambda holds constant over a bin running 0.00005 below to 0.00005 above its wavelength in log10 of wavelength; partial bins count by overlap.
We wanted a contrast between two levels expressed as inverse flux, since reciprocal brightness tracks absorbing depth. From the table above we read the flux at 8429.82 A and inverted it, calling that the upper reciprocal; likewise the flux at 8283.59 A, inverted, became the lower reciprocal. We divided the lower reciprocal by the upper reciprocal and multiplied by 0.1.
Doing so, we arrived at 0.090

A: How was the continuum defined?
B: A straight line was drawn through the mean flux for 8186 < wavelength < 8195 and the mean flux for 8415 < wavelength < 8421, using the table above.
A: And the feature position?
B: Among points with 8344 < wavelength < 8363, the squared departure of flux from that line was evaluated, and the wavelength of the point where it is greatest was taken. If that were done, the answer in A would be 8344.85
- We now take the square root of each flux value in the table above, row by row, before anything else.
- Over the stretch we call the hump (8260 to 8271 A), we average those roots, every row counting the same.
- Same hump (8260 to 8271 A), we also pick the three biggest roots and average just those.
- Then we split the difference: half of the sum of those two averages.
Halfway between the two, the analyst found 4.97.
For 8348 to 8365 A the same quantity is 5.14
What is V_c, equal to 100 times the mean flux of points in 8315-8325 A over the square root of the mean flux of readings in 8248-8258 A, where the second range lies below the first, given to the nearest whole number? 439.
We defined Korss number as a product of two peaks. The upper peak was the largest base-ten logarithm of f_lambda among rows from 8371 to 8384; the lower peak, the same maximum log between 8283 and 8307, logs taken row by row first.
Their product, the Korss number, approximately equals 1.98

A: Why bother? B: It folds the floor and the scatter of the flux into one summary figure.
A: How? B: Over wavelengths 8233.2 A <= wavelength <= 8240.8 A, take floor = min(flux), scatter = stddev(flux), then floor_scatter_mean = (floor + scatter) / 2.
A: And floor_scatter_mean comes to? 13.0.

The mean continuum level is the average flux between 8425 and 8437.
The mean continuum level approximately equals 22.8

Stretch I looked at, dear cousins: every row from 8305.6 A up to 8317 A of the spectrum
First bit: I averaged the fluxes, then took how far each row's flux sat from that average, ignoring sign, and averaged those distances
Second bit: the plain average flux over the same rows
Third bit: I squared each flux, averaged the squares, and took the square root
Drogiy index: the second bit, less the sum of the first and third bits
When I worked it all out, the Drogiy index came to -0.17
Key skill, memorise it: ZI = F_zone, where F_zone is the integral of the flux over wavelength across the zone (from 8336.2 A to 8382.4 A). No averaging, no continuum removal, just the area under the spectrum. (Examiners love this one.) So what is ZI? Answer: 1199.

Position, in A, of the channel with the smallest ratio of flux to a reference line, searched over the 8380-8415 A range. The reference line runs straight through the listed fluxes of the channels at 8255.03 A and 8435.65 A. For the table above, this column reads 8398.83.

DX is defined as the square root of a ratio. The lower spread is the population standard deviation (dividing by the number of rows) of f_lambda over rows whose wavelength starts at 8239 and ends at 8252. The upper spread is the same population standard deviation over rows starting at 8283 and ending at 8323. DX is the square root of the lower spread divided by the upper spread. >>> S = 0.61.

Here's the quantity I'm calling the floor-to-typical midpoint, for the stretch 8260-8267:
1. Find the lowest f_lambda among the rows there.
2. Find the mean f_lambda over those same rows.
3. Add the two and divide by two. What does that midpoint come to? 24.5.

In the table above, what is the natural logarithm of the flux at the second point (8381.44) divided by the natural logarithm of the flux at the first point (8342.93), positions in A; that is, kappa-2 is 0.98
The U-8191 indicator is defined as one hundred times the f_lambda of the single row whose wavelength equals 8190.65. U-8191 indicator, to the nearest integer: 2430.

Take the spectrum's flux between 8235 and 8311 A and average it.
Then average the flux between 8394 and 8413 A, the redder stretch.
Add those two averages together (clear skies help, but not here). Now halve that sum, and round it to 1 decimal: 24.5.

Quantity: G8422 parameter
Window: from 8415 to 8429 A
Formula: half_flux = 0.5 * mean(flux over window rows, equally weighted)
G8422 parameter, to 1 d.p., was 11.6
